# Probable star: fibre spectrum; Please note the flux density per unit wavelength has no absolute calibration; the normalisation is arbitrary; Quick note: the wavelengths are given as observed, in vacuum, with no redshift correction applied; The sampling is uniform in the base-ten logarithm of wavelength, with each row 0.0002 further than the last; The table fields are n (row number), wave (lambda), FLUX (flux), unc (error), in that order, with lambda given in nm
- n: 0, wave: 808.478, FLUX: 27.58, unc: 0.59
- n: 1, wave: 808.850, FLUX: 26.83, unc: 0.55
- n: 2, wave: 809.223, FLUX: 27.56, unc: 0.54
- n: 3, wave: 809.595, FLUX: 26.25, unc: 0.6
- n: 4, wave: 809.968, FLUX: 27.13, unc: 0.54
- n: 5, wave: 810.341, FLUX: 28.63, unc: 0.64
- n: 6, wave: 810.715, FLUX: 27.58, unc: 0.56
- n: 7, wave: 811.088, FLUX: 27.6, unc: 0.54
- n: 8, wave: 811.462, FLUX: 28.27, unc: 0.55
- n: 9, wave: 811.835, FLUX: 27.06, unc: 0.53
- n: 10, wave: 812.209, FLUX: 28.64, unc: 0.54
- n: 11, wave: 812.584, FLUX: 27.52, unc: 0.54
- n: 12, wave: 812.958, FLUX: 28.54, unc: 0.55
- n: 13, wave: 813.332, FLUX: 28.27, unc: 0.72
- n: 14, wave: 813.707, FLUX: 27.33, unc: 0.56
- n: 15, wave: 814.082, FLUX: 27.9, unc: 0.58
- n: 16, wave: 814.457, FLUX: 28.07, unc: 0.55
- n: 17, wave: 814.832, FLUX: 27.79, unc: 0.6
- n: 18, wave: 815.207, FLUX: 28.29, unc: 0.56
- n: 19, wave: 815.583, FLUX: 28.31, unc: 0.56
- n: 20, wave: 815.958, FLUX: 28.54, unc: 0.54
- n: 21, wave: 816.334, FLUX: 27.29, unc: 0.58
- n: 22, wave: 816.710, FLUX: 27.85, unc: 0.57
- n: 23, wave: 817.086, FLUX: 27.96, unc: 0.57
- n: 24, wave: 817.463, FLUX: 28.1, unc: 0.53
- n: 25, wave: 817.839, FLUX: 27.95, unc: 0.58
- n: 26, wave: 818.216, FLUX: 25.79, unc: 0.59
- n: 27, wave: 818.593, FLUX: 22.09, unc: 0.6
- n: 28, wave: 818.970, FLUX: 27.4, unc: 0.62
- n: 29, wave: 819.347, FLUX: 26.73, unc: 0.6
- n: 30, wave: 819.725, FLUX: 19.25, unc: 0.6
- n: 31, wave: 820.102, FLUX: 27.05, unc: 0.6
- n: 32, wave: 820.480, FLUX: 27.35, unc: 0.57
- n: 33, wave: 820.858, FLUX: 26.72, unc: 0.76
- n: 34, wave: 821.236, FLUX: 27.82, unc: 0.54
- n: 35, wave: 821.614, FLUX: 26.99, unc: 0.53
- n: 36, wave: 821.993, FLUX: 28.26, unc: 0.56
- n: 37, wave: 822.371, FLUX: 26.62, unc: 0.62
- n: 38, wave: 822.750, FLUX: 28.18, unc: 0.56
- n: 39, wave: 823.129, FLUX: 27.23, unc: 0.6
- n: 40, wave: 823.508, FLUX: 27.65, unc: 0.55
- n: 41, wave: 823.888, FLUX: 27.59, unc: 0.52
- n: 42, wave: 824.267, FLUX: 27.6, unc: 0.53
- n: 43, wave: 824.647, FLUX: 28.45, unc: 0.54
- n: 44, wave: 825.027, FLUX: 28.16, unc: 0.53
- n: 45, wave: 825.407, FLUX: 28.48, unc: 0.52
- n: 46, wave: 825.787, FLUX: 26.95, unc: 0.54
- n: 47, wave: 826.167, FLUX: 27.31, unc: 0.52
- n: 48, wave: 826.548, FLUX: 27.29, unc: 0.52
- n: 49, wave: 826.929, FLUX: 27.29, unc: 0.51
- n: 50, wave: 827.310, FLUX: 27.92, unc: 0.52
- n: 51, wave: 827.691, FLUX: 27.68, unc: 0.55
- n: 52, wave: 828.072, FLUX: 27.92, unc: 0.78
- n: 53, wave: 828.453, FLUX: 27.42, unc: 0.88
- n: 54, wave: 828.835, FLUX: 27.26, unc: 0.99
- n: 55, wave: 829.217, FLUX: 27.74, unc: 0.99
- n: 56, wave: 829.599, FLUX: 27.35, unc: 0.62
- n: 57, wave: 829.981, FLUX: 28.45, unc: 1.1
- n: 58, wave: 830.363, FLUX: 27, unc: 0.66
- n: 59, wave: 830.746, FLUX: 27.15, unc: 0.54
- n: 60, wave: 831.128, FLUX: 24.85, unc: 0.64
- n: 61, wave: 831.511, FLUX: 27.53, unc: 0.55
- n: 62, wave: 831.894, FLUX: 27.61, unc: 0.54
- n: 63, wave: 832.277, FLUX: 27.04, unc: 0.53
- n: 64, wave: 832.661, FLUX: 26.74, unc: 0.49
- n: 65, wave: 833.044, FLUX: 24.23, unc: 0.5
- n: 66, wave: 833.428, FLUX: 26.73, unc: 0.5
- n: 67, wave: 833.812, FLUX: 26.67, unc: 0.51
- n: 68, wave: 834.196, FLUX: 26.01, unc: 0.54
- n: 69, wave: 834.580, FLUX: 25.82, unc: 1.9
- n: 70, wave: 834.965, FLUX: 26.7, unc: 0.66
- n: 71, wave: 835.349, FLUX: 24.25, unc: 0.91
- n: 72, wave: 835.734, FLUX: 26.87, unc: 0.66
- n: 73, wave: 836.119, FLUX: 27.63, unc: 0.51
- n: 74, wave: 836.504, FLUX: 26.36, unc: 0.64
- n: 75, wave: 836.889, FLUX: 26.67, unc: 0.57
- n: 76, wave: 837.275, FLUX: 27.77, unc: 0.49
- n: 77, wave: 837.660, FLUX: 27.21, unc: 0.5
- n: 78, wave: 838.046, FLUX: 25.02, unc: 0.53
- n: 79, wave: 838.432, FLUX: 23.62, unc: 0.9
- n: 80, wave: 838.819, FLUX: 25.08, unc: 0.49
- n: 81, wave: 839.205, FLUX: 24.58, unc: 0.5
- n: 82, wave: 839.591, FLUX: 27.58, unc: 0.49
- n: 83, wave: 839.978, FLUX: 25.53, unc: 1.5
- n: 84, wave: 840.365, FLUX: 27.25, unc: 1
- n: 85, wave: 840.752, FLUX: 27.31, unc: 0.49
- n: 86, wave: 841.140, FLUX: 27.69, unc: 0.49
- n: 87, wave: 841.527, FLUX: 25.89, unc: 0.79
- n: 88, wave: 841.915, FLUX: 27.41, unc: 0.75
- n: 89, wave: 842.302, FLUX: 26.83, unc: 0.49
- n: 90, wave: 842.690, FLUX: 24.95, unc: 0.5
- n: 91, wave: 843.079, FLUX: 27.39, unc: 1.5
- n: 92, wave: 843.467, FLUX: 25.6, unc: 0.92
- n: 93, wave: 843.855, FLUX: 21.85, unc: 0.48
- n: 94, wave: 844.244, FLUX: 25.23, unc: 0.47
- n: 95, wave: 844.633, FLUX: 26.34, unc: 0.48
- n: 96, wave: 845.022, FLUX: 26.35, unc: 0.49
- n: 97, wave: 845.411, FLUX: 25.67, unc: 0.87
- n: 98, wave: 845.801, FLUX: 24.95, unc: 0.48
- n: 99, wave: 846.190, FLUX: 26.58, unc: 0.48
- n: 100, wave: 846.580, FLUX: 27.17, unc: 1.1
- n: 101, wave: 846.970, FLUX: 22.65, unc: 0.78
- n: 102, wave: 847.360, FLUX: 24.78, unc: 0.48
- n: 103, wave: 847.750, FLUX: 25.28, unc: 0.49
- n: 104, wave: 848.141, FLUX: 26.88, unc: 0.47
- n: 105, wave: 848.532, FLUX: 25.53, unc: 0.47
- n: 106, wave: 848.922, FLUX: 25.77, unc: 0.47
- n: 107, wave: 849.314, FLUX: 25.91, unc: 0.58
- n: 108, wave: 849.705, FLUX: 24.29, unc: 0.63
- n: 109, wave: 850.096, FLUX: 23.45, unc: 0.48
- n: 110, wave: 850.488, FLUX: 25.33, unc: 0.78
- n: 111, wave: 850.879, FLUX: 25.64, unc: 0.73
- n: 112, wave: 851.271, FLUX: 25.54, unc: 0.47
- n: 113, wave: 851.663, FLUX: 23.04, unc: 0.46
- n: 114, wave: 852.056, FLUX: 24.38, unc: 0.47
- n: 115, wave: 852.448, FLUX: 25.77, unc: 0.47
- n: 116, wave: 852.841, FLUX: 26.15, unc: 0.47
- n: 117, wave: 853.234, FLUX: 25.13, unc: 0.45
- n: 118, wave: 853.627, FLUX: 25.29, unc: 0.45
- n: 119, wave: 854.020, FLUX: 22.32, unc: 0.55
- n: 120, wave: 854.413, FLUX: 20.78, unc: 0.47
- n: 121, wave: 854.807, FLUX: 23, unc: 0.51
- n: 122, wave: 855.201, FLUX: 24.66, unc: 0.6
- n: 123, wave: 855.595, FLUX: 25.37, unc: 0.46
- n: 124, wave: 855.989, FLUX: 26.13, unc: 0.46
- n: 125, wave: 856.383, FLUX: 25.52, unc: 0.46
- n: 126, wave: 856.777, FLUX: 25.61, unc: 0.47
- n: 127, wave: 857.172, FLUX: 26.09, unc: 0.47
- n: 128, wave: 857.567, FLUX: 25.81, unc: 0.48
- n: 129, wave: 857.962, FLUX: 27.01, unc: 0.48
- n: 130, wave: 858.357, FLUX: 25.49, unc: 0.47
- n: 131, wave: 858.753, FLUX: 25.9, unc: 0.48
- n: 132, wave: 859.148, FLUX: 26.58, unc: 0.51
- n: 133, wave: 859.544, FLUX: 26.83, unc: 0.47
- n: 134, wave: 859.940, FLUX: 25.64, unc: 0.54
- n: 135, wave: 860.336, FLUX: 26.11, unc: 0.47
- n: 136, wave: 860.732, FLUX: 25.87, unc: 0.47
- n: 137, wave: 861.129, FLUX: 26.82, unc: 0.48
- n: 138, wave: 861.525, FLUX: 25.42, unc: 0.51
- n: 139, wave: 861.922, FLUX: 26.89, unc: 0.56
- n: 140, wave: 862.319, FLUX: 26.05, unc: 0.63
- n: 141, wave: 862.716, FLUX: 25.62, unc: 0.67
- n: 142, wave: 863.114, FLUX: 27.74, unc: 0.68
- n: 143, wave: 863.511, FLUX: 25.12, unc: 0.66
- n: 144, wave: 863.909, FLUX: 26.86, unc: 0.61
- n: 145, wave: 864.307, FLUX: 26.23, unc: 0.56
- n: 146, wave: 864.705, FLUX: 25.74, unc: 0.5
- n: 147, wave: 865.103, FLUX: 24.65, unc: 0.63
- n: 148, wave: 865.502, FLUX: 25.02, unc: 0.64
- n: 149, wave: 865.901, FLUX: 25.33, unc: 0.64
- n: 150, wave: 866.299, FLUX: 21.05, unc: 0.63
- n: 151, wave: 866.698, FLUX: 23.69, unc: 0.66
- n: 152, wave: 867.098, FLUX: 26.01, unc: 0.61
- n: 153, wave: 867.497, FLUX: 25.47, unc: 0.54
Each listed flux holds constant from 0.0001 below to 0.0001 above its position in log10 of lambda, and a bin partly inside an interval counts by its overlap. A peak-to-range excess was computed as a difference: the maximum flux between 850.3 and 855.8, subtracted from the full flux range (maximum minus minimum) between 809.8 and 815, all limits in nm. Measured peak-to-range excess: -24.6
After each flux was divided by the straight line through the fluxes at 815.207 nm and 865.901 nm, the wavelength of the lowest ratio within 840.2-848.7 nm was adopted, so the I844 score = 843.855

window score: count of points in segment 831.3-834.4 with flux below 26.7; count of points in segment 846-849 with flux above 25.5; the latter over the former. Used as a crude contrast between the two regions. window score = 1.7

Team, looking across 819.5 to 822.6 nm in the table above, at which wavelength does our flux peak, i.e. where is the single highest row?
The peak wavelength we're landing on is 821.993 nm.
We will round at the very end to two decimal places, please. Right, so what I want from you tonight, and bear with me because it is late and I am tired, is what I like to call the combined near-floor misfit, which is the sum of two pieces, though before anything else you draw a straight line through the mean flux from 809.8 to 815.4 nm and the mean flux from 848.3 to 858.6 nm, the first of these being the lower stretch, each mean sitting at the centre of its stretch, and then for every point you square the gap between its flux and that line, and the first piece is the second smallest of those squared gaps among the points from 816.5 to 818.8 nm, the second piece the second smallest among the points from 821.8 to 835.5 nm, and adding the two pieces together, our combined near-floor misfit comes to 0.15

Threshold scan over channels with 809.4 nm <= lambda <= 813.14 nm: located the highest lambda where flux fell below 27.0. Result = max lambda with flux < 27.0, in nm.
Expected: 809.595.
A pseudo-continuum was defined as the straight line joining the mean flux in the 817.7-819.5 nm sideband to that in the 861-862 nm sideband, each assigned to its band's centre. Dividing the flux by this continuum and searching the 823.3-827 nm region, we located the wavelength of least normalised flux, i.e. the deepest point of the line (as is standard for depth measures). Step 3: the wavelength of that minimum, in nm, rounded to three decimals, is 825.787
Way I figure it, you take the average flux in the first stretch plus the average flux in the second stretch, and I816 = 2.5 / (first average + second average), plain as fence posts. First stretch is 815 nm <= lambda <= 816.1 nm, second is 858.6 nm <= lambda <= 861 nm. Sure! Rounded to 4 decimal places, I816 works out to 0.0458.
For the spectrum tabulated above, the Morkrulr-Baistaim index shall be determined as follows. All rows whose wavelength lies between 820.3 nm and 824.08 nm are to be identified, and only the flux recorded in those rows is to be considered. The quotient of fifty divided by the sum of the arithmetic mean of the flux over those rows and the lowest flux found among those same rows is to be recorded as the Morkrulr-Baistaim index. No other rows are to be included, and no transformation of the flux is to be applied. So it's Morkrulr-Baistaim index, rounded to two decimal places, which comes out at 0.92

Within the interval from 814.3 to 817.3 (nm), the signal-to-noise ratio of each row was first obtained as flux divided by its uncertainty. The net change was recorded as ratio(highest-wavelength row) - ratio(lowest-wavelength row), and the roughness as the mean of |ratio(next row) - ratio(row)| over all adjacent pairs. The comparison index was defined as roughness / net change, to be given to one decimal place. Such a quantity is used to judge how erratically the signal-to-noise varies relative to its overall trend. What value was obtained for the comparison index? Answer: -1.4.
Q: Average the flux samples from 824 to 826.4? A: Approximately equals 27.8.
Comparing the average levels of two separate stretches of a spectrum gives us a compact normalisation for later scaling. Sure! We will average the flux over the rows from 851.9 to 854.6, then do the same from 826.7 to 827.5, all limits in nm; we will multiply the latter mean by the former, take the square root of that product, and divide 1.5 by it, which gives 0.0580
